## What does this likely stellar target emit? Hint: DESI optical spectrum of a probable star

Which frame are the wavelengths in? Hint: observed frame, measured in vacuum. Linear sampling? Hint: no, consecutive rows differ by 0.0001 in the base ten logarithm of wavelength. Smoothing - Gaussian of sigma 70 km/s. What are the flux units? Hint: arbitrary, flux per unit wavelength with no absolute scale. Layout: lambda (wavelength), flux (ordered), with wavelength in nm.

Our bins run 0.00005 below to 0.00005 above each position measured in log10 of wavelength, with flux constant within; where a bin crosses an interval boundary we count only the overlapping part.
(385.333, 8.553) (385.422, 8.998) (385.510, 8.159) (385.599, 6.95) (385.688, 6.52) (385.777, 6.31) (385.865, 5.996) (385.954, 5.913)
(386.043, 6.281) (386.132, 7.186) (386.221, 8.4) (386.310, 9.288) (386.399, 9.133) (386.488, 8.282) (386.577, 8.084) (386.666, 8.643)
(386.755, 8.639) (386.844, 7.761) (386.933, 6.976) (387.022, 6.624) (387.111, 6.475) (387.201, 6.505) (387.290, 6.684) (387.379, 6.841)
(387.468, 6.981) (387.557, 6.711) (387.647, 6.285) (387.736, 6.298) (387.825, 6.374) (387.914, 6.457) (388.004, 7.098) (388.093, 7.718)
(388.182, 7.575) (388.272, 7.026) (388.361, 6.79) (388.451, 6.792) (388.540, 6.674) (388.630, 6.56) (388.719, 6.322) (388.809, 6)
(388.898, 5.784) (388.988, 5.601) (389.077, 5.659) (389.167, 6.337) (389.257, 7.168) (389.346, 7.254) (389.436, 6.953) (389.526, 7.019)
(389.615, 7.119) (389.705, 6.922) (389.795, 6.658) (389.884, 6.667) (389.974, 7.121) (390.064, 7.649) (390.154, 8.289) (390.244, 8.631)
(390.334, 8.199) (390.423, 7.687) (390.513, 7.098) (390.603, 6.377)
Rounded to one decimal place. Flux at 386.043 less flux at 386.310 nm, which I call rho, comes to -3.0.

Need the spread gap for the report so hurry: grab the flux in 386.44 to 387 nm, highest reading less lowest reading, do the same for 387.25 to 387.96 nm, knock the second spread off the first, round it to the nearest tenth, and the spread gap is 1.0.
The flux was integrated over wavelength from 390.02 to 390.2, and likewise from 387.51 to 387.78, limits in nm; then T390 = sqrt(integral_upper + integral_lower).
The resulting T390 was 1.8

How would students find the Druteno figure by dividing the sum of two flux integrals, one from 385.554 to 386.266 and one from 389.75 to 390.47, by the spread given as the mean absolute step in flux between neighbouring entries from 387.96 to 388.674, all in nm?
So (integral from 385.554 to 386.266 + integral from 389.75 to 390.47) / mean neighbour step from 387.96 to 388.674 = 40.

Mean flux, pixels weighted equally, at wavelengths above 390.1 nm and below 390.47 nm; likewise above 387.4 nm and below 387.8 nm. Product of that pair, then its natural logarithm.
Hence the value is 3.99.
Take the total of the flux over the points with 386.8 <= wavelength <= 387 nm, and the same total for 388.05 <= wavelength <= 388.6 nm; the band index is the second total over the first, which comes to 2.9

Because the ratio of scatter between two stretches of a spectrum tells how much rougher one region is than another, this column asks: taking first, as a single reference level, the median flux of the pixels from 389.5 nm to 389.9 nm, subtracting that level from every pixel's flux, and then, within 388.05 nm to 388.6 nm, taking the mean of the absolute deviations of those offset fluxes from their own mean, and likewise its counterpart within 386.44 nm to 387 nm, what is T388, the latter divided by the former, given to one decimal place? 1.3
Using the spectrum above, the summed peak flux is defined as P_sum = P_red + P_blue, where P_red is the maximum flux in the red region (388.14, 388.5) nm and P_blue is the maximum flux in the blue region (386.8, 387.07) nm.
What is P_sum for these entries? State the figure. 15.3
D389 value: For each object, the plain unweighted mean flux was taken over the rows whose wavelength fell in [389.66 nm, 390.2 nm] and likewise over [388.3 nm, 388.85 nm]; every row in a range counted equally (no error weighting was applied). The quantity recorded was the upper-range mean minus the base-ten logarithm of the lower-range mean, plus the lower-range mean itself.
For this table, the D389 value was 12.9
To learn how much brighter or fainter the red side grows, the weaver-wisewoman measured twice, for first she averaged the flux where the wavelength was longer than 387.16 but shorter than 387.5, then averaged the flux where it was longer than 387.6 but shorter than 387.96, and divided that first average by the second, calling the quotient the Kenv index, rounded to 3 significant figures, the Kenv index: 1.06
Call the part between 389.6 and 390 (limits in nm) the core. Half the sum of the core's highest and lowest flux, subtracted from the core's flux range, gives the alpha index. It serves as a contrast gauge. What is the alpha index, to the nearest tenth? -6.4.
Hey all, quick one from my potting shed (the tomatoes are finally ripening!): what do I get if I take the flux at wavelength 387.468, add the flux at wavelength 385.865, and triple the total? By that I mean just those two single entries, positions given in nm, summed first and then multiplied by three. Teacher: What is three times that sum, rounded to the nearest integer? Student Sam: 39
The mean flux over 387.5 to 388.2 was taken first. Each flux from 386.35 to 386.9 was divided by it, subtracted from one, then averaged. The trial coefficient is -0.24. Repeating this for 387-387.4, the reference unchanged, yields 0.03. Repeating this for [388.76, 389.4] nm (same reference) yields 0.08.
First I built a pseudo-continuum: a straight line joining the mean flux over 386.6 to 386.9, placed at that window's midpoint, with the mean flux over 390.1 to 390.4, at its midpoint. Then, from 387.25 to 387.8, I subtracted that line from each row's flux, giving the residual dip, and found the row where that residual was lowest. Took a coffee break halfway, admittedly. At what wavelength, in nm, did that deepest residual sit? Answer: 387.647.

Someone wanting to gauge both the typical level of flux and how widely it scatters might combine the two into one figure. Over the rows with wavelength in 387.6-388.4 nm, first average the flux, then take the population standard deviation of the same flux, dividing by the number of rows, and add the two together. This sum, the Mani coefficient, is 7.4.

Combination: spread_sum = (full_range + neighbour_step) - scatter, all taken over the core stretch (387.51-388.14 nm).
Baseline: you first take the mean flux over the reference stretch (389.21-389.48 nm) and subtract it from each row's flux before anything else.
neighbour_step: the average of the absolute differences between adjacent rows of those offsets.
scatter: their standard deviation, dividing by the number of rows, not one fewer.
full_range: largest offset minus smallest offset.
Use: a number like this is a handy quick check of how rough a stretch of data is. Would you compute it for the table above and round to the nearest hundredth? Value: 1.25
